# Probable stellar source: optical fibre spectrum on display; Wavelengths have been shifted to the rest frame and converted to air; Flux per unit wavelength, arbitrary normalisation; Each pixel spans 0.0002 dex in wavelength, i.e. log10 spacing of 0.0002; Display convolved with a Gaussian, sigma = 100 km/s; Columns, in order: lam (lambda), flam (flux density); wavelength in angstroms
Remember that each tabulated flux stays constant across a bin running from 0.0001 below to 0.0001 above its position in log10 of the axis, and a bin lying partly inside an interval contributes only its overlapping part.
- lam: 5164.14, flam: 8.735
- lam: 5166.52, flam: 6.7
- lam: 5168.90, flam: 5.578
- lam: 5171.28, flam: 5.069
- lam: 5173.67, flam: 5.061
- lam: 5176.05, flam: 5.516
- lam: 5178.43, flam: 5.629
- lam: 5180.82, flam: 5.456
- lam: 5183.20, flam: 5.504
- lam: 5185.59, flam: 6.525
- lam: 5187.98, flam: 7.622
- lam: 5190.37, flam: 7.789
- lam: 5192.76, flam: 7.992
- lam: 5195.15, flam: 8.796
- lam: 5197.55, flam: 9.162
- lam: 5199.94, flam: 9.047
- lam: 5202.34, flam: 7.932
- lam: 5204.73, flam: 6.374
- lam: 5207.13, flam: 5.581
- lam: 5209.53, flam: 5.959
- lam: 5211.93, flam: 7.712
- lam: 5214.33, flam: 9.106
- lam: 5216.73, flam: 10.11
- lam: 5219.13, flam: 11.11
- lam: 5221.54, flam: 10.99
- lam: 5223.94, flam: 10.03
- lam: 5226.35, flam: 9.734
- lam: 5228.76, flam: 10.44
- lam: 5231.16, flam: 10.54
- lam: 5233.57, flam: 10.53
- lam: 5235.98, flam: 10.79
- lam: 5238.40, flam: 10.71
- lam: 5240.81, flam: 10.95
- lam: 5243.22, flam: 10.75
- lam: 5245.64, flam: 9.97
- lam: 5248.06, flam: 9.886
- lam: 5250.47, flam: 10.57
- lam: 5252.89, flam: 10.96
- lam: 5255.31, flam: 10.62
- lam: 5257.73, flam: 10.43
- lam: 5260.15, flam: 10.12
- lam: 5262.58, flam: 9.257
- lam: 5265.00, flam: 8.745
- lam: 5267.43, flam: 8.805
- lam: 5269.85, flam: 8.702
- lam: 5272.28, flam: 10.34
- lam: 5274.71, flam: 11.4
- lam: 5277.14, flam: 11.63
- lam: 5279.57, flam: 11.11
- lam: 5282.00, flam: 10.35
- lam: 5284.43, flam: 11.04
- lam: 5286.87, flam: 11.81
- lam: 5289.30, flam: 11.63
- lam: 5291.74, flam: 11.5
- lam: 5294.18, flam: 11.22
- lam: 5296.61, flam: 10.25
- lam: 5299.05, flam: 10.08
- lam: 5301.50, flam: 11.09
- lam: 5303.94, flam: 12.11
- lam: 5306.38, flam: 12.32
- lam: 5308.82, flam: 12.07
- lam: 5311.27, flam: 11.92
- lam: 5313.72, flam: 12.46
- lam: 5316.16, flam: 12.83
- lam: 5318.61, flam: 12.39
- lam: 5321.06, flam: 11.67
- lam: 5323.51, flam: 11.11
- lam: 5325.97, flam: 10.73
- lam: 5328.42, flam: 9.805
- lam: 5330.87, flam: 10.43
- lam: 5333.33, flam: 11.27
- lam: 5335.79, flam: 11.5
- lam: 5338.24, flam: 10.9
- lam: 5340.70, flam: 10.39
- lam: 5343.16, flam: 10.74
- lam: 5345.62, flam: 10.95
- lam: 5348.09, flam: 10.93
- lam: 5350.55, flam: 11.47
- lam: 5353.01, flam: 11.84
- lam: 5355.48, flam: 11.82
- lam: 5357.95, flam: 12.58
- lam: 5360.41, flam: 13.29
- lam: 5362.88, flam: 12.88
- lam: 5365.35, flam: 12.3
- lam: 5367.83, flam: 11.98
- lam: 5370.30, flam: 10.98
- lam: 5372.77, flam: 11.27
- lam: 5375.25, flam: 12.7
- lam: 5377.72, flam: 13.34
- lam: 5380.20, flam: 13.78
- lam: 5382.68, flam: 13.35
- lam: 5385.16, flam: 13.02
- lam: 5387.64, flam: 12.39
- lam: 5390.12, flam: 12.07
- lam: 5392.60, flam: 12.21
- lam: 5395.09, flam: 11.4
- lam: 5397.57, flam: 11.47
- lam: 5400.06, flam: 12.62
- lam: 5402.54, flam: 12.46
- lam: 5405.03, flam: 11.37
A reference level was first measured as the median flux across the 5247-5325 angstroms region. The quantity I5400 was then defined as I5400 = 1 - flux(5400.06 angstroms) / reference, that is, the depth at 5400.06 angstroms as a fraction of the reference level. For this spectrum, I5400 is -0.14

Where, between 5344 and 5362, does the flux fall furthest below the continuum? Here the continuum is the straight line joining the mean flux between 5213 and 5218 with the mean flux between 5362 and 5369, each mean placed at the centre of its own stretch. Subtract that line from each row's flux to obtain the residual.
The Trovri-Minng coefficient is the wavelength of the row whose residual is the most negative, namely 5348.09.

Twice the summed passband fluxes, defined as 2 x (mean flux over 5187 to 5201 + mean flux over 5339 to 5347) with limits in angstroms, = 38.2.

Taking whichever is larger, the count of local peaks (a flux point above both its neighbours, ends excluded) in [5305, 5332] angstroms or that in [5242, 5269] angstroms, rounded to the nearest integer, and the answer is 1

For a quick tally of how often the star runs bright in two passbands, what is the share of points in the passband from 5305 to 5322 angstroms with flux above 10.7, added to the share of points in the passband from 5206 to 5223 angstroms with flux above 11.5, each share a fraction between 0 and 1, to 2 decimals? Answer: 1.00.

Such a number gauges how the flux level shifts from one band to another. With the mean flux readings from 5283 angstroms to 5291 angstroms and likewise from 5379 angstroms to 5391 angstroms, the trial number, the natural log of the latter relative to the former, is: 0.12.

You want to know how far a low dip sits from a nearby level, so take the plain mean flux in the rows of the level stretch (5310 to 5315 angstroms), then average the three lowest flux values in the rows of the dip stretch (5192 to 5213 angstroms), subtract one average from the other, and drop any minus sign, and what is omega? 6.2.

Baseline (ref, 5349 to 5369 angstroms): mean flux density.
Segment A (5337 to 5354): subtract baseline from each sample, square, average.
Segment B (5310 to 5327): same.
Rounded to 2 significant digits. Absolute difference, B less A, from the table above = 1.1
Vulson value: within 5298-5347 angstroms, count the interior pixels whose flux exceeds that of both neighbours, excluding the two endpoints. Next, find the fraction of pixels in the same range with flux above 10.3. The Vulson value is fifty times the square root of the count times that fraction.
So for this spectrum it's 82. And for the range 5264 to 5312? 87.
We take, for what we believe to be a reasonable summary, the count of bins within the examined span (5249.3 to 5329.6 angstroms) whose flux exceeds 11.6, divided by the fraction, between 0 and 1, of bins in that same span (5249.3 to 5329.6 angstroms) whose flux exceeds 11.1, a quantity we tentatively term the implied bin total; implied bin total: 22.7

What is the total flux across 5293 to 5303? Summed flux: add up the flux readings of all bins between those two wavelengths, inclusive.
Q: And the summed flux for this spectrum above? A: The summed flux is 43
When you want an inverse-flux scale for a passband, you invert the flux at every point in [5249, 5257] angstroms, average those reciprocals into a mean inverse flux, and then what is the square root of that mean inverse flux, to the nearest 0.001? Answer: 0.306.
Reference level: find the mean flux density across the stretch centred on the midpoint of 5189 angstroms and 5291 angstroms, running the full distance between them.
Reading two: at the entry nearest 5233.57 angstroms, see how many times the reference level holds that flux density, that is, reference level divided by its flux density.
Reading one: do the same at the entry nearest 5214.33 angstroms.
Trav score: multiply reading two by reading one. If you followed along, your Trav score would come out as 1.0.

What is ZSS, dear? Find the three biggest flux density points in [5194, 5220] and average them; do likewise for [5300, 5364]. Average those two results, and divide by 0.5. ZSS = 23.1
